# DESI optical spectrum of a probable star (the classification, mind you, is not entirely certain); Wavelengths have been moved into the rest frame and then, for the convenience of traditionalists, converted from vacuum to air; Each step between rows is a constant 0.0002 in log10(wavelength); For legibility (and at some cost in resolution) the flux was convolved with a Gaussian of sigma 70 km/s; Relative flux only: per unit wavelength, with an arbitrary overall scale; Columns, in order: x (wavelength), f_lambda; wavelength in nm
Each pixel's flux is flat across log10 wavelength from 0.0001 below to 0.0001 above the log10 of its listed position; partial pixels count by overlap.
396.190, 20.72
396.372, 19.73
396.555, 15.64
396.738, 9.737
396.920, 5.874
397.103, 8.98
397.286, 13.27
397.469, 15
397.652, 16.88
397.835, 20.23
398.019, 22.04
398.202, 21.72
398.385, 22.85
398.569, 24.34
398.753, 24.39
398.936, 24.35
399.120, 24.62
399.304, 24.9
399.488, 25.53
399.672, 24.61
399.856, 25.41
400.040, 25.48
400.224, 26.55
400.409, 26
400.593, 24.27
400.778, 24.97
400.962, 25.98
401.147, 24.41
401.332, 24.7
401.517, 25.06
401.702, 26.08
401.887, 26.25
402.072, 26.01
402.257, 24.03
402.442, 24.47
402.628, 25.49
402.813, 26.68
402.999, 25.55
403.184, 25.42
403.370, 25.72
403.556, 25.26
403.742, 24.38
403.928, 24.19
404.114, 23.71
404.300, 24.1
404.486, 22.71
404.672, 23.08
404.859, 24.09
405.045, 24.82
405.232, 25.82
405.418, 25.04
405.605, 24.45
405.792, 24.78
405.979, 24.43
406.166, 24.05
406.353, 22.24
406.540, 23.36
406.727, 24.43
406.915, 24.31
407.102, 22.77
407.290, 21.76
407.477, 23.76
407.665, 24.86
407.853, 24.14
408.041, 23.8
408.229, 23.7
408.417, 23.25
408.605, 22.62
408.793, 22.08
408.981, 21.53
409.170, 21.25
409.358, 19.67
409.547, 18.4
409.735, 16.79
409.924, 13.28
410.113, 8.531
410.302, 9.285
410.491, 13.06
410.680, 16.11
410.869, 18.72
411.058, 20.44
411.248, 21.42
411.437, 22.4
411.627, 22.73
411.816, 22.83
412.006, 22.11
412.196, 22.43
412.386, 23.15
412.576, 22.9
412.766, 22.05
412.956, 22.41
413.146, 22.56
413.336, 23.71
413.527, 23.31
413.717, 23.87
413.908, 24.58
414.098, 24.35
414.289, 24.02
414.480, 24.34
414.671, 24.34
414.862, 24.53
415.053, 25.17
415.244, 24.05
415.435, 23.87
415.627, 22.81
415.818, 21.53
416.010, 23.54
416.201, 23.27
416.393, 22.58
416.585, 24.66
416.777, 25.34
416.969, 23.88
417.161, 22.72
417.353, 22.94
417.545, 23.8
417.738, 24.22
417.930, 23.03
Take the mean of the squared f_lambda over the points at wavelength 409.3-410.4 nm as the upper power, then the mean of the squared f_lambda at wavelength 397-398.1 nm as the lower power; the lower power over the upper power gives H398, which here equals 1.2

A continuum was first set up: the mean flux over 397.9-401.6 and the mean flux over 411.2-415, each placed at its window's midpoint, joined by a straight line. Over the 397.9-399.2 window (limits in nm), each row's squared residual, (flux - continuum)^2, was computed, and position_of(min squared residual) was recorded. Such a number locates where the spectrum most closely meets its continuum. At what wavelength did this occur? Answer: 399.120 nm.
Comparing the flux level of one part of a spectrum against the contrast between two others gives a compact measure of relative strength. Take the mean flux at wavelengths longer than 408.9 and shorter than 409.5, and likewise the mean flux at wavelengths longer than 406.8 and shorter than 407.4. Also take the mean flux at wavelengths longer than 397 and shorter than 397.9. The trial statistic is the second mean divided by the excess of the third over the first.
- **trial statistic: -4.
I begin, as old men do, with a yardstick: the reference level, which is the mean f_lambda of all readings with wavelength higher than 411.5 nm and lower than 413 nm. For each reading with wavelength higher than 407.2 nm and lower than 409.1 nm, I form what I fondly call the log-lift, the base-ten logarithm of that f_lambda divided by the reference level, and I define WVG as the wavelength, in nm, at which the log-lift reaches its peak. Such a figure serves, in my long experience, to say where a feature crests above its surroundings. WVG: 407.665 nm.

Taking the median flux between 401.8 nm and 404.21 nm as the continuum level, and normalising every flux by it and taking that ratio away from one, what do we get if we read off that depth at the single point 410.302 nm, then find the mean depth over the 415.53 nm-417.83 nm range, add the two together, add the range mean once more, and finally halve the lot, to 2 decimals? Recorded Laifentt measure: 0.40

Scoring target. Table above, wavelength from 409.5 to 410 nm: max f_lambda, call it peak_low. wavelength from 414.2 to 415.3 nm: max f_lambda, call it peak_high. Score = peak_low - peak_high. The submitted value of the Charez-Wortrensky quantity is -6.8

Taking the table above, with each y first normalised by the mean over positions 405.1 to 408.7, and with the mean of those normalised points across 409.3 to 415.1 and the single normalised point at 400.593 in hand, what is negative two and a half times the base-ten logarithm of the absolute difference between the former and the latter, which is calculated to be 2.1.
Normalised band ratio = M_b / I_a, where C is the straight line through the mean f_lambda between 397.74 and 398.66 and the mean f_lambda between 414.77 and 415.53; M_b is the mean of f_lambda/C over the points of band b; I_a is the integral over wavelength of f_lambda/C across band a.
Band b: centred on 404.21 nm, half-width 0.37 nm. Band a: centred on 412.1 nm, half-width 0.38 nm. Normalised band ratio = 1.44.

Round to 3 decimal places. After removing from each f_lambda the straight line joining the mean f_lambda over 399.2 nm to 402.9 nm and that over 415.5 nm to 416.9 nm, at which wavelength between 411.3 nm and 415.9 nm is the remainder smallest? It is 415.818 nm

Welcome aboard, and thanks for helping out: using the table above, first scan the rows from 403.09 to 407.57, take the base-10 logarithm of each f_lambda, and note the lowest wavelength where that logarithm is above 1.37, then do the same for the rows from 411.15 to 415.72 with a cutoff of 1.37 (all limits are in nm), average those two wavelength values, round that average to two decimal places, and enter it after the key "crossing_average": 408.26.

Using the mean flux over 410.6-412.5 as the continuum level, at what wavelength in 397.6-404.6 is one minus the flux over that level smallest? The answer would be 402.813 nm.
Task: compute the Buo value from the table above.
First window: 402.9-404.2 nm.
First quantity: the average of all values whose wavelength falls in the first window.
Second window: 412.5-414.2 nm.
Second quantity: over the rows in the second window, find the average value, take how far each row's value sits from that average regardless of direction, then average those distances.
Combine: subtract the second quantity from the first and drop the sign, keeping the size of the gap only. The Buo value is 24.16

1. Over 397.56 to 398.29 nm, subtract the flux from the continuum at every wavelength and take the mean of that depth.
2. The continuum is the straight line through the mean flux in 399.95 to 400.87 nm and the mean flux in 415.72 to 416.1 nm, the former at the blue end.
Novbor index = 5.7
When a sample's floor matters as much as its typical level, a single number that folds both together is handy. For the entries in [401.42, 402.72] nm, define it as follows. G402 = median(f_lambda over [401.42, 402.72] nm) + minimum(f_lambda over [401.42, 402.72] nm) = 50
